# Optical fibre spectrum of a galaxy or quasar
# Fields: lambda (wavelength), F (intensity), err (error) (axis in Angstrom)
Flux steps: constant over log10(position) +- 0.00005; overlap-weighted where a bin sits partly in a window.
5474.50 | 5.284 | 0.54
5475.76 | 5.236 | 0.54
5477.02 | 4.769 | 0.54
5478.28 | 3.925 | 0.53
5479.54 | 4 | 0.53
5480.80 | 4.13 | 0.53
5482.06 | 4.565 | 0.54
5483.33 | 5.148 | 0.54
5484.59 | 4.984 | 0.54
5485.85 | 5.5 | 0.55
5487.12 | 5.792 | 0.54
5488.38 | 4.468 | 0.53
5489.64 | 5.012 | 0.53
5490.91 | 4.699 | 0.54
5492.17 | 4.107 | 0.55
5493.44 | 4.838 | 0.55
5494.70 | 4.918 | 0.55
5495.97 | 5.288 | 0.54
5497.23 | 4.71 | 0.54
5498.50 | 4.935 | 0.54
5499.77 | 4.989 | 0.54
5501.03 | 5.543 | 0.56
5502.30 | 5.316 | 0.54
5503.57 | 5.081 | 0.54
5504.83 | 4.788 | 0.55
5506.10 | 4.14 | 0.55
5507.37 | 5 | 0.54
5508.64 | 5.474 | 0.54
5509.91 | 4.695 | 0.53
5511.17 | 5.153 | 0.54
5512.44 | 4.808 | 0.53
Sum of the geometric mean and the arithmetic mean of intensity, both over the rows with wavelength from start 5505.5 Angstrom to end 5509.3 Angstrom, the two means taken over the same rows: 9.7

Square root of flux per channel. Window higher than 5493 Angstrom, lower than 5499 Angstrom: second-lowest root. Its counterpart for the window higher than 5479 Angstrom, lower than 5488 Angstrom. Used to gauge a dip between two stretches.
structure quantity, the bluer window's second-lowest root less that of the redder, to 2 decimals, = -0.17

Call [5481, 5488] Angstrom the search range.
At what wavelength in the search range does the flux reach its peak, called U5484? 5487.12 Angstrom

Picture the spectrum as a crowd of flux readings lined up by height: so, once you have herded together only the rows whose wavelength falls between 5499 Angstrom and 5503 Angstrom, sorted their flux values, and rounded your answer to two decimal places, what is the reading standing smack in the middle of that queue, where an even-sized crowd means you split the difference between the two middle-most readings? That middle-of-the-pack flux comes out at 5.32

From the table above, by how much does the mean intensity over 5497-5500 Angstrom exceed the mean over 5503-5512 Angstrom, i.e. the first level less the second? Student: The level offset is -0.03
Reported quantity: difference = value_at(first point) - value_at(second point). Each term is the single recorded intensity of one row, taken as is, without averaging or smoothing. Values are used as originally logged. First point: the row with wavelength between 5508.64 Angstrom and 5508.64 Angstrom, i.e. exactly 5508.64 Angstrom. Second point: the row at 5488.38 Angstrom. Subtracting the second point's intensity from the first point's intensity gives 1.0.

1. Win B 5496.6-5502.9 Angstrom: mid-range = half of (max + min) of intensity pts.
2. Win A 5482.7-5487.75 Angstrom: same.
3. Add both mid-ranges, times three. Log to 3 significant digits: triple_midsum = 31.5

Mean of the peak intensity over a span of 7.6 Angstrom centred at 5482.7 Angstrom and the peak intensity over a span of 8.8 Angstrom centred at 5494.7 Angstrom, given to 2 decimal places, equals 5.39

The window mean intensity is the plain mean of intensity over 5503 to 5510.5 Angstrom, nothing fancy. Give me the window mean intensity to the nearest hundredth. 4.86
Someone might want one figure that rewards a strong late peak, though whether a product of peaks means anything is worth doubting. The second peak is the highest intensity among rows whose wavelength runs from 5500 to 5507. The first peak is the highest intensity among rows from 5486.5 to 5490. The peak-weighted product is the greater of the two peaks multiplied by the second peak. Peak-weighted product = 32.1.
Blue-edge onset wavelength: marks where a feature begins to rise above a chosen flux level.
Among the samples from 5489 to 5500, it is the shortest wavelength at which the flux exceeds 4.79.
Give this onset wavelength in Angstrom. 5489.64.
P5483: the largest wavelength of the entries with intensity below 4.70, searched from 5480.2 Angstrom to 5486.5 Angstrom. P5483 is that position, 5482.06 Angstrom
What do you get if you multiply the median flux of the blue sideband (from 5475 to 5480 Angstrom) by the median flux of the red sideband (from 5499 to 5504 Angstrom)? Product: 23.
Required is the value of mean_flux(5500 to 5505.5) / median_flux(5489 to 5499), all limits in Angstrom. 1.06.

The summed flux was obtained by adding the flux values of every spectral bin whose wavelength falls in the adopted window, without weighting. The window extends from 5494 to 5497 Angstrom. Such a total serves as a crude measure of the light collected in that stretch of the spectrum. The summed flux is 10.2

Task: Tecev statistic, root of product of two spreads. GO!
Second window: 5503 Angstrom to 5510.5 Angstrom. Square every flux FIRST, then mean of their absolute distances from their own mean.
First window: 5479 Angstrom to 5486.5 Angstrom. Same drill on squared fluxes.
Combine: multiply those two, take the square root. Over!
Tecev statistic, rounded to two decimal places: 3.79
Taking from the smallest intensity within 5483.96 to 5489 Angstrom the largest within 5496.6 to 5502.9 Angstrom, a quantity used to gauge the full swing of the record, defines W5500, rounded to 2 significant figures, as -1.1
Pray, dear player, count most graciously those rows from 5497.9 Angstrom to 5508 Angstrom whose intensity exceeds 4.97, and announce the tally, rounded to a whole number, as 5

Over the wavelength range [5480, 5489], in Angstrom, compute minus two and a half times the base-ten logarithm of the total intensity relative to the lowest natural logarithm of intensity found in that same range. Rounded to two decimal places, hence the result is -3.47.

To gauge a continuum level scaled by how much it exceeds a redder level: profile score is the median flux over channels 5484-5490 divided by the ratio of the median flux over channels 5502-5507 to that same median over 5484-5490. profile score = 5.1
